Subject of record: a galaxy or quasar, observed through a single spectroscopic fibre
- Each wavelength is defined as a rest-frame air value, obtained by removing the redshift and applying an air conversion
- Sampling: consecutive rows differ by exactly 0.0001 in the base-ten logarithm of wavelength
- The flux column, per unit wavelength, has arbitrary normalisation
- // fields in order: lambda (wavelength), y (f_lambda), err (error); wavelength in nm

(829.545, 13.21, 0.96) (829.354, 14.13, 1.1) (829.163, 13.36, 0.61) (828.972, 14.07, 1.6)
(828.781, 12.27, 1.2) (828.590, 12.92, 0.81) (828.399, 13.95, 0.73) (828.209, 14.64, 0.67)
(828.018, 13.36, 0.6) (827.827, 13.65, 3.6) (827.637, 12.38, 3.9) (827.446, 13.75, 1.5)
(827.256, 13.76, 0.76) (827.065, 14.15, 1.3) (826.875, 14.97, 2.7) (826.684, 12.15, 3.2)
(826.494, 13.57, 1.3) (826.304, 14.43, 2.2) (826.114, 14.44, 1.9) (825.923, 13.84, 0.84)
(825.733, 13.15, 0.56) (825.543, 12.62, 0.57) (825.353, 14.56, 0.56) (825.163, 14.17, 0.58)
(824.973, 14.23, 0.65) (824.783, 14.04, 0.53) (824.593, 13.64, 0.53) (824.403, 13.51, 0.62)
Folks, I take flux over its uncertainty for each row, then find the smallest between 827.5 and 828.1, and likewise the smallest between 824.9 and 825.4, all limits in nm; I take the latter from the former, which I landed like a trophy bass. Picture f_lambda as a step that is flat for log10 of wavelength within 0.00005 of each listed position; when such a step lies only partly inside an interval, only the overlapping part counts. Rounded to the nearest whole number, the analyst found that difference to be -19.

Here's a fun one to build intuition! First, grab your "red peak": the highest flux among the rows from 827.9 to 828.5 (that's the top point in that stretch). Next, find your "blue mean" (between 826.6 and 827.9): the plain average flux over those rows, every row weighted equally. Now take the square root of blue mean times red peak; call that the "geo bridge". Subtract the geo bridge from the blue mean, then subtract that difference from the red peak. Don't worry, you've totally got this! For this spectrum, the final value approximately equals 15.2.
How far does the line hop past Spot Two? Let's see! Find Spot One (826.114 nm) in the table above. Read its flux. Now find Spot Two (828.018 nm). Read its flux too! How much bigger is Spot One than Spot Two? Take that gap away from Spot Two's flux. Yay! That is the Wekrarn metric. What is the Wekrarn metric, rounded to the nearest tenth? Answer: 12.3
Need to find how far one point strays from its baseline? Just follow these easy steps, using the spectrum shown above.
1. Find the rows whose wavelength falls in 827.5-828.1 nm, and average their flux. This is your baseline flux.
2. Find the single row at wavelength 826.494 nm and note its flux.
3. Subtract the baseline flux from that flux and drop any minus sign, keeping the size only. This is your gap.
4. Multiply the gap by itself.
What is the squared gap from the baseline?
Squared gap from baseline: 0.2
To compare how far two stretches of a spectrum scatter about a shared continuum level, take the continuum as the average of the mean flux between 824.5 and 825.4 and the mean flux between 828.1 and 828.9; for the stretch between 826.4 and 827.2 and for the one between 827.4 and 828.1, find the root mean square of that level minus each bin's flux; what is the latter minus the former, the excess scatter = -0.3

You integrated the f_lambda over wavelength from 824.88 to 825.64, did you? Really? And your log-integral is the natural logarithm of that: 2.36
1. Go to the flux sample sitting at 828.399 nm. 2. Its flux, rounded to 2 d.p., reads 13.95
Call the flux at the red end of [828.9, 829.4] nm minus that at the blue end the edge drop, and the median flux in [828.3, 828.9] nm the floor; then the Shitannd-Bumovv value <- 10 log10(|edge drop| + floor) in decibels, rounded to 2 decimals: 11.13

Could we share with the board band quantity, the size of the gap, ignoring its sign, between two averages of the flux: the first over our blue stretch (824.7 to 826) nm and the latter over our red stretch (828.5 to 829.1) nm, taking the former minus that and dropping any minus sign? 0.71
